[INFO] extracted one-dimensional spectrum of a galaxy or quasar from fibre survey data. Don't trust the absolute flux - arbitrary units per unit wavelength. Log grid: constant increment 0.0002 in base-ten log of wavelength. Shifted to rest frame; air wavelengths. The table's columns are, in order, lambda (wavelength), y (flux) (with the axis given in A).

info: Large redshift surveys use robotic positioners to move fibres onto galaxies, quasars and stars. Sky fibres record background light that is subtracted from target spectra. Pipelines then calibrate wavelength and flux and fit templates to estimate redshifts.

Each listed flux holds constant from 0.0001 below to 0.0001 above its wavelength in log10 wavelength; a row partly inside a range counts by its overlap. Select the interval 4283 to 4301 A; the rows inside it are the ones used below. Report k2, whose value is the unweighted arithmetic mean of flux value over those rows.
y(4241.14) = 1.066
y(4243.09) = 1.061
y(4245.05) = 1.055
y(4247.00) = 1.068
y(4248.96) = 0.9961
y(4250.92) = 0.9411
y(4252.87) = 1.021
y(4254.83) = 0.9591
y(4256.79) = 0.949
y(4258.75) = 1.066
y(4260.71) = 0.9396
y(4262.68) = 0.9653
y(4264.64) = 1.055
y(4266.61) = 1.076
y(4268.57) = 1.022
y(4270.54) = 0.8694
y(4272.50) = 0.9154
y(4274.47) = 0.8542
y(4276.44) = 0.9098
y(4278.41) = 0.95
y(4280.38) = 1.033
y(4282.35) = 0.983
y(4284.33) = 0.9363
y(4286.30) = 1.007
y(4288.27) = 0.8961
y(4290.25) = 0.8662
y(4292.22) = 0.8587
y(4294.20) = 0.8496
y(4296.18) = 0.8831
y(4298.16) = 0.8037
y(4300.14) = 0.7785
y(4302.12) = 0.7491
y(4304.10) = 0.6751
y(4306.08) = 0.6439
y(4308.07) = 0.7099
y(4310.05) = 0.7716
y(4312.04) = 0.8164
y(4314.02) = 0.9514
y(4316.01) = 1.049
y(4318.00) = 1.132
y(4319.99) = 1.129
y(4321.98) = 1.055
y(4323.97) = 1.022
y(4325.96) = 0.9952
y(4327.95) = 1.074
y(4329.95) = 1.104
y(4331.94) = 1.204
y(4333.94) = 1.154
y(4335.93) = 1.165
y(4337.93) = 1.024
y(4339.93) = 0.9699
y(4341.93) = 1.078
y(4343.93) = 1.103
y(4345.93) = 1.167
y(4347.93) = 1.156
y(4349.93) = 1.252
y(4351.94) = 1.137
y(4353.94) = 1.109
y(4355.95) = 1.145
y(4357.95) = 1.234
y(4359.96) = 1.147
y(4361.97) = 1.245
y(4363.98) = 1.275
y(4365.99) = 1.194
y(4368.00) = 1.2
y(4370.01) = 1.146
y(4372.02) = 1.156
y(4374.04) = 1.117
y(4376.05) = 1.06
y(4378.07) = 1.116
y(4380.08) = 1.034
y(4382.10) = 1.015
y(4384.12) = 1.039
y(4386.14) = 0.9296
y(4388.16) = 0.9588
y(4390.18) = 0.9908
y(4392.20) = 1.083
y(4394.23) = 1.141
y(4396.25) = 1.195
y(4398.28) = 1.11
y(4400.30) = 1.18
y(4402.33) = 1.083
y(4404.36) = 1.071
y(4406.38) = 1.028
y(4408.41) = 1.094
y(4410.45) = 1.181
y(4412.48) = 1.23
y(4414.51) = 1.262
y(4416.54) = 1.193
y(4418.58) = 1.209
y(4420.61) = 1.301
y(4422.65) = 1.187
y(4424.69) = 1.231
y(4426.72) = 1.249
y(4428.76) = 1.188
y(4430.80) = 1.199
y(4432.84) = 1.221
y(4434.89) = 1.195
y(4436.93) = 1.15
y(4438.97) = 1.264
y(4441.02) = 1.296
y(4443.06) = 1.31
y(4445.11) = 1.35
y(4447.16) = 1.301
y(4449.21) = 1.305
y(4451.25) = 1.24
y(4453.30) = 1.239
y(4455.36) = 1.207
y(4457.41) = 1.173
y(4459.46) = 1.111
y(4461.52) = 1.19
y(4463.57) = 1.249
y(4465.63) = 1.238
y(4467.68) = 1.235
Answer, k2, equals 0.88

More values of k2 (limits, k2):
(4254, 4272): 0.99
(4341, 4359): 1.15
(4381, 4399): 1.05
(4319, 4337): 1.10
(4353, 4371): 1.19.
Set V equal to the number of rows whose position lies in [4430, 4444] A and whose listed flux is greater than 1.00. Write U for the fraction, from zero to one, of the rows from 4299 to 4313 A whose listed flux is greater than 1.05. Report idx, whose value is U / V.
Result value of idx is 0.00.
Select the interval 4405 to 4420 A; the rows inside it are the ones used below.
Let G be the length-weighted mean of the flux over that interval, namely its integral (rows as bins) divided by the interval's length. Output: 1.17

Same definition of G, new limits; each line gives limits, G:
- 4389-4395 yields 1.07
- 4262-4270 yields 1.02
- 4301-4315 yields 0.76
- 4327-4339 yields 1.12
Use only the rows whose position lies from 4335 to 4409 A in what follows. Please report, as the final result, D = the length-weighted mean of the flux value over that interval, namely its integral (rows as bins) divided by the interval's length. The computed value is 1.11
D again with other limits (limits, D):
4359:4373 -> 1.20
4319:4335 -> 1.09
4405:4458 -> 1.22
